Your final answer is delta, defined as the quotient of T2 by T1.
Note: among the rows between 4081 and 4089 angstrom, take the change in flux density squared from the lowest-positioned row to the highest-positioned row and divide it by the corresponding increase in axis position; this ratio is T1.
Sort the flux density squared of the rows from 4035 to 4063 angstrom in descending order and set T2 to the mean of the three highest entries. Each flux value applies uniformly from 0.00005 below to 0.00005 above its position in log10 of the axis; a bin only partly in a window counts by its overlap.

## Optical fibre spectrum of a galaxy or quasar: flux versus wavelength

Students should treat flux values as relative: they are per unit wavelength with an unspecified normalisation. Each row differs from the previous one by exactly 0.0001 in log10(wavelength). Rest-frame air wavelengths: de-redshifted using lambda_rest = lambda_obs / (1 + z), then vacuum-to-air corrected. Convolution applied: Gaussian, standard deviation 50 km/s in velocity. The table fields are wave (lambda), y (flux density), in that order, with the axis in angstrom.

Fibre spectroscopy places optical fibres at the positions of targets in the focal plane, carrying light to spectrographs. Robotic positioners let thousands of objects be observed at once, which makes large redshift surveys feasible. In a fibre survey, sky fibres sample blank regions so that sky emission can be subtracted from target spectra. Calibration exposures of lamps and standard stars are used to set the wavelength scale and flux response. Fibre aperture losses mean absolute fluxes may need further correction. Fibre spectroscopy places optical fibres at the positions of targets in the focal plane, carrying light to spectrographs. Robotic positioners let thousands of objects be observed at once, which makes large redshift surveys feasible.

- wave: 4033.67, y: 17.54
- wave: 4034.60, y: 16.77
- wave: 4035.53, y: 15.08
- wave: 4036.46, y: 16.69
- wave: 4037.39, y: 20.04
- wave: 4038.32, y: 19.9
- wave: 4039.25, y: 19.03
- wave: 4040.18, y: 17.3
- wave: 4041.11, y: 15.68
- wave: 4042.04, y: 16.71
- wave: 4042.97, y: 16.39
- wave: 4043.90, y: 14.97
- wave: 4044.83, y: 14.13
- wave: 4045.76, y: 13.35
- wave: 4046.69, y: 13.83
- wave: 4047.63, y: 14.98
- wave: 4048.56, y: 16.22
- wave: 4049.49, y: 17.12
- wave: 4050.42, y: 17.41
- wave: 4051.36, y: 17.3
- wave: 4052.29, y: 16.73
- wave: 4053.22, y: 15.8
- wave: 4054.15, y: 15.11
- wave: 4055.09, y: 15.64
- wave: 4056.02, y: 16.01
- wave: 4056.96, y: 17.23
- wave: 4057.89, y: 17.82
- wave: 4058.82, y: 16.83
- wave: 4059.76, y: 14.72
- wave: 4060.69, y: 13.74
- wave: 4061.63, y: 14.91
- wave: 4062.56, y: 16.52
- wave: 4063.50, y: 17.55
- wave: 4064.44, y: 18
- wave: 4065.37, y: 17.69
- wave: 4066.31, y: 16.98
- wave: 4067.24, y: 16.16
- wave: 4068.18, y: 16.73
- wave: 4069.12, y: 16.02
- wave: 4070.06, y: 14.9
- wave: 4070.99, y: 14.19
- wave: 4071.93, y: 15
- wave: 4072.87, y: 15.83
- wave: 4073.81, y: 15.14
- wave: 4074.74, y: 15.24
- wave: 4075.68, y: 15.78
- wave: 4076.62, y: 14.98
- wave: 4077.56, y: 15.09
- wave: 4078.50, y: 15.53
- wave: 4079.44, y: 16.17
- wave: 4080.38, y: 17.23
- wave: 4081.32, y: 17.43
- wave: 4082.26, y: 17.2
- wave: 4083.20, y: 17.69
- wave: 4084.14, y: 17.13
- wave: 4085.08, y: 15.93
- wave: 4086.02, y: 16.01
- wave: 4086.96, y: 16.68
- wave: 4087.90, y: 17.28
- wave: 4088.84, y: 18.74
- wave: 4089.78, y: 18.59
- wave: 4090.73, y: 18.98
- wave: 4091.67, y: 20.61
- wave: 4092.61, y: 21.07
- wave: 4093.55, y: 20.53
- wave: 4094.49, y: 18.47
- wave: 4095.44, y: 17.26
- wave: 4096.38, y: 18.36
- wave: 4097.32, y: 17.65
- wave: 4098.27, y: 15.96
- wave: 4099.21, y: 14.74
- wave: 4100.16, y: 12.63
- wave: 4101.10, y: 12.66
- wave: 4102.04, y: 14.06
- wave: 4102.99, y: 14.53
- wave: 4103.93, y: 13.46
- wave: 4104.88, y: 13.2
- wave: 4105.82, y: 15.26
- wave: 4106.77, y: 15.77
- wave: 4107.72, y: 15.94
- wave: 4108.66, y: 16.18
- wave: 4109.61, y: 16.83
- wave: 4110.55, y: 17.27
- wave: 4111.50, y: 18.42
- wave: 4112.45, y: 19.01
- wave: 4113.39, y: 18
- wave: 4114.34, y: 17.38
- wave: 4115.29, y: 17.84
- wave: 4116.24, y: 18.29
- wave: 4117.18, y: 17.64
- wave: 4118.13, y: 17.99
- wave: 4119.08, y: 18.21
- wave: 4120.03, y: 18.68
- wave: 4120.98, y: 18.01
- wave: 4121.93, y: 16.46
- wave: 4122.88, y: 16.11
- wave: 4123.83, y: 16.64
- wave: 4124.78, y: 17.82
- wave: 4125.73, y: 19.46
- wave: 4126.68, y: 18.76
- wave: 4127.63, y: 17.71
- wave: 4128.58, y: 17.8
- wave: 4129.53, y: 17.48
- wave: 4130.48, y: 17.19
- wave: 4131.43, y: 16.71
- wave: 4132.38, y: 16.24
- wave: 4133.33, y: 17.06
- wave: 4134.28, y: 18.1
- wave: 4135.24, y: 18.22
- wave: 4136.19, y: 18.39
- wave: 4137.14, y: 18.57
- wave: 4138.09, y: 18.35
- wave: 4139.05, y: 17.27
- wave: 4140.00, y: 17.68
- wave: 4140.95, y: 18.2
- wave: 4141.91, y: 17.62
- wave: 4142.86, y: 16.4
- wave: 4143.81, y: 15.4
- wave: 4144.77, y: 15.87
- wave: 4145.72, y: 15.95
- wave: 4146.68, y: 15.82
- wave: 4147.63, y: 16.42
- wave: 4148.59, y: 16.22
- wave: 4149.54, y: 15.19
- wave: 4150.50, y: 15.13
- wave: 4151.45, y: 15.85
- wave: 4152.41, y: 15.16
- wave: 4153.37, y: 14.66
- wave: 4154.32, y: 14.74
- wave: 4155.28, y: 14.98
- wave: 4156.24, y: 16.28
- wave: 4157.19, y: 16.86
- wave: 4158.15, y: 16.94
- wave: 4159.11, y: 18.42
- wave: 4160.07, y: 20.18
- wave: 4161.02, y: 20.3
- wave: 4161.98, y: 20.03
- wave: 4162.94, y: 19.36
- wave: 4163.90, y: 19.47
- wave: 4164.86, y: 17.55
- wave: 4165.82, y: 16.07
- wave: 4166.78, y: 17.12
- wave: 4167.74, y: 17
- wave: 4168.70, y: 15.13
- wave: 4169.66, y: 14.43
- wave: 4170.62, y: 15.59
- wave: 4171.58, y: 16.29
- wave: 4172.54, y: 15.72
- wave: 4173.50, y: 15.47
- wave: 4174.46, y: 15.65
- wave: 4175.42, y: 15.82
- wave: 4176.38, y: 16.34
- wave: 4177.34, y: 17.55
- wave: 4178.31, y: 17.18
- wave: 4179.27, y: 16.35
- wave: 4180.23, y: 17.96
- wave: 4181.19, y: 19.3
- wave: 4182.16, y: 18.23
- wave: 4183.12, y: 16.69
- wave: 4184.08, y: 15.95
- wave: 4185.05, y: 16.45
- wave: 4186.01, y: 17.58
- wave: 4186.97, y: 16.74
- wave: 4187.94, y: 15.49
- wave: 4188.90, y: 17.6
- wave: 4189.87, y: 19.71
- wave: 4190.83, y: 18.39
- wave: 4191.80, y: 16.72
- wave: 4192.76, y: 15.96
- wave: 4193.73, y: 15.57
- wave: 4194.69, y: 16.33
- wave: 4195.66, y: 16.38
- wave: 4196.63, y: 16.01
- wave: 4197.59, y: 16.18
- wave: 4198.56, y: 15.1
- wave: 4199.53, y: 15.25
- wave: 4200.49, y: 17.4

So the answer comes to 61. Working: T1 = 6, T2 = 387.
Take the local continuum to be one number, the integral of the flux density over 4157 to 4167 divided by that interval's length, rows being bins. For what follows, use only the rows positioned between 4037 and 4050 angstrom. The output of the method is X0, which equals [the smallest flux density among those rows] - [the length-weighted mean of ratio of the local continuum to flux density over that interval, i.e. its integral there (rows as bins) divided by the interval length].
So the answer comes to 12.2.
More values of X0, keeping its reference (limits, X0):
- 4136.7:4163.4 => 13.6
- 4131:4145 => 14.3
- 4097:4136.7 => 11.5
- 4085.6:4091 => 15.0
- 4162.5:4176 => 13.3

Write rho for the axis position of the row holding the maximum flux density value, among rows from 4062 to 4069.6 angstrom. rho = 4064.44 angstrom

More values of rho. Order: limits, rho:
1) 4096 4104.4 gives 4096.38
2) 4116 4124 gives 4120.03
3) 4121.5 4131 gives 4125.73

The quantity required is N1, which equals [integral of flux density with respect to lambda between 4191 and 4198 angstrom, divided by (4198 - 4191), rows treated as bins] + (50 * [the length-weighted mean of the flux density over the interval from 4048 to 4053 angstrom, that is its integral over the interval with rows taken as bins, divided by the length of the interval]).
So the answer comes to 860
